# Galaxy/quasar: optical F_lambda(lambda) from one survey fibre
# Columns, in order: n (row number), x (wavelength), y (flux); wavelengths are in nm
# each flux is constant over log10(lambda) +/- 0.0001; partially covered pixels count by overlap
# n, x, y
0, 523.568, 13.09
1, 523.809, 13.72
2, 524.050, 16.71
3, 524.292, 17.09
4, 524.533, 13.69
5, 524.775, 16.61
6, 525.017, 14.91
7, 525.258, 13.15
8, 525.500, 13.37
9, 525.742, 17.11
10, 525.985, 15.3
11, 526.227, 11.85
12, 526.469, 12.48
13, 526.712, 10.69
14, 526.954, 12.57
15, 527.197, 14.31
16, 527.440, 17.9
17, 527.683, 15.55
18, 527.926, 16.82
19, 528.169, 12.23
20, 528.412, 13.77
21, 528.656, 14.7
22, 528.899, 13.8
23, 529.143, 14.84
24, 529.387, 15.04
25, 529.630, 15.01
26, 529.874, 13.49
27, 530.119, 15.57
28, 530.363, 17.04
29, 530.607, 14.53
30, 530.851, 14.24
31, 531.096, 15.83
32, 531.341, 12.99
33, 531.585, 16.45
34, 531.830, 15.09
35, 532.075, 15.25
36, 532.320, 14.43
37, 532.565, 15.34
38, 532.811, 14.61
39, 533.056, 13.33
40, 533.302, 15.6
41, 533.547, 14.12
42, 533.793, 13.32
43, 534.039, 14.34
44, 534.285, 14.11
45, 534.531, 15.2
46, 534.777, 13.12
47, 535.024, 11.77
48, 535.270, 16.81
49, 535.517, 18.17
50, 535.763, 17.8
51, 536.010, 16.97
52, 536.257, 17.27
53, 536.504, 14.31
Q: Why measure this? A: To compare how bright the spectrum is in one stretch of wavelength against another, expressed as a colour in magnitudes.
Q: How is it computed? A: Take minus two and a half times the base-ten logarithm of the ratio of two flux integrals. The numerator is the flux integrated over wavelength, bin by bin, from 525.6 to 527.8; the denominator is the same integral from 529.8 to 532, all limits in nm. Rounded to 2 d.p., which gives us 0.07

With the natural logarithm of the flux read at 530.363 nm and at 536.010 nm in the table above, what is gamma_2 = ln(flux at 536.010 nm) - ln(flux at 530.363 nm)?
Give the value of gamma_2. 0.00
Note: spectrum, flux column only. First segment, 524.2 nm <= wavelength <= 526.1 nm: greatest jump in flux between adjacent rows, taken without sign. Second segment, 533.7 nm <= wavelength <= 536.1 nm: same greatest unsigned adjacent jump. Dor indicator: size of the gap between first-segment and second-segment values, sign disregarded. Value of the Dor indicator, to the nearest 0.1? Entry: 1.3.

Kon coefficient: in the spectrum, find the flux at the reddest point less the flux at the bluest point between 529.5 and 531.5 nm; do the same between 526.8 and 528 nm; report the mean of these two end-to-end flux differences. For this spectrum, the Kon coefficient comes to 1.1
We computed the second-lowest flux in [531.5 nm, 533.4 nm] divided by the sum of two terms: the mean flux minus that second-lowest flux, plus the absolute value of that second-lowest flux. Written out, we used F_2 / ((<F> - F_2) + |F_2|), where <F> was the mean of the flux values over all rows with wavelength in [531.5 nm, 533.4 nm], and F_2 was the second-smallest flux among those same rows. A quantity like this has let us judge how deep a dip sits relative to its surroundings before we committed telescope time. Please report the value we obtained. 0.96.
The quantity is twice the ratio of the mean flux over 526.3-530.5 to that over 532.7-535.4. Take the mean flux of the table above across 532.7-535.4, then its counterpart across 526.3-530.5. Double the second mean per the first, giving 2.03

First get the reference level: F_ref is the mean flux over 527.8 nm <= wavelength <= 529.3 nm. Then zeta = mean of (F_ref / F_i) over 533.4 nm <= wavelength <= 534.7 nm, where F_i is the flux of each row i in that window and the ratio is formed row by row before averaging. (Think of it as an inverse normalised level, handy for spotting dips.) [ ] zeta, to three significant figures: 1.01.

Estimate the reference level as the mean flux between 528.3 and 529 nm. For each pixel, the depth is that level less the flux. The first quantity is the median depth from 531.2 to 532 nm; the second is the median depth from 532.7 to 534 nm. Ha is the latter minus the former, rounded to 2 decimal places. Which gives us 0.97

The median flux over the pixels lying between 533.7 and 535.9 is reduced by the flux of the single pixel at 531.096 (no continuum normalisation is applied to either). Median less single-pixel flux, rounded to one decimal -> -1.5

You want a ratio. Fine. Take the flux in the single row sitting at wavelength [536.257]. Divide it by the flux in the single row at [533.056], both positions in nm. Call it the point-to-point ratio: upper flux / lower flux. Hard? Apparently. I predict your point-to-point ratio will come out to 1.30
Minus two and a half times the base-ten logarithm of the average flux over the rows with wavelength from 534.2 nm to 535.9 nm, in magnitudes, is -2.96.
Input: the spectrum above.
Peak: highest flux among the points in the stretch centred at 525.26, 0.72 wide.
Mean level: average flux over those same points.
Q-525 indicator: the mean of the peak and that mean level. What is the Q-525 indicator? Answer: 14.4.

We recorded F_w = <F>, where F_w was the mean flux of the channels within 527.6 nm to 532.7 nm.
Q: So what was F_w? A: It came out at 14.9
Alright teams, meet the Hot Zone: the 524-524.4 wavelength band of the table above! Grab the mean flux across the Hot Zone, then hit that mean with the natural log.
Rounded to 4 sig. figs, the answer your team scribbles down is 2.827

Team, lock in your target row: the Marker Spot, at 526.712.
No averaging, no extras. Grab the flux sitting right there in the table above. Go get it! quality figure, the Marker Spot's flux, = 10.69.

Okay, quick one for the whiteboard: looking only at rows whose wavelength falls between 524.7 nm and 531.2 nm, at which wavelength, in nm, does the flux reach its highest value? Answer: 527.440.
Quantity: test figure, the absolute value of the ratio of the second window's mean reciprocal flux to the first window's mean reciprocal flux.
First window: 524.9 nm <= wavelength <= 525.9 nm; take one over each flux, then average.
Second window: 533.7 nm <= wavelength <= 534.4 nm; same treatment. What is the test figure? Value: 1.04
